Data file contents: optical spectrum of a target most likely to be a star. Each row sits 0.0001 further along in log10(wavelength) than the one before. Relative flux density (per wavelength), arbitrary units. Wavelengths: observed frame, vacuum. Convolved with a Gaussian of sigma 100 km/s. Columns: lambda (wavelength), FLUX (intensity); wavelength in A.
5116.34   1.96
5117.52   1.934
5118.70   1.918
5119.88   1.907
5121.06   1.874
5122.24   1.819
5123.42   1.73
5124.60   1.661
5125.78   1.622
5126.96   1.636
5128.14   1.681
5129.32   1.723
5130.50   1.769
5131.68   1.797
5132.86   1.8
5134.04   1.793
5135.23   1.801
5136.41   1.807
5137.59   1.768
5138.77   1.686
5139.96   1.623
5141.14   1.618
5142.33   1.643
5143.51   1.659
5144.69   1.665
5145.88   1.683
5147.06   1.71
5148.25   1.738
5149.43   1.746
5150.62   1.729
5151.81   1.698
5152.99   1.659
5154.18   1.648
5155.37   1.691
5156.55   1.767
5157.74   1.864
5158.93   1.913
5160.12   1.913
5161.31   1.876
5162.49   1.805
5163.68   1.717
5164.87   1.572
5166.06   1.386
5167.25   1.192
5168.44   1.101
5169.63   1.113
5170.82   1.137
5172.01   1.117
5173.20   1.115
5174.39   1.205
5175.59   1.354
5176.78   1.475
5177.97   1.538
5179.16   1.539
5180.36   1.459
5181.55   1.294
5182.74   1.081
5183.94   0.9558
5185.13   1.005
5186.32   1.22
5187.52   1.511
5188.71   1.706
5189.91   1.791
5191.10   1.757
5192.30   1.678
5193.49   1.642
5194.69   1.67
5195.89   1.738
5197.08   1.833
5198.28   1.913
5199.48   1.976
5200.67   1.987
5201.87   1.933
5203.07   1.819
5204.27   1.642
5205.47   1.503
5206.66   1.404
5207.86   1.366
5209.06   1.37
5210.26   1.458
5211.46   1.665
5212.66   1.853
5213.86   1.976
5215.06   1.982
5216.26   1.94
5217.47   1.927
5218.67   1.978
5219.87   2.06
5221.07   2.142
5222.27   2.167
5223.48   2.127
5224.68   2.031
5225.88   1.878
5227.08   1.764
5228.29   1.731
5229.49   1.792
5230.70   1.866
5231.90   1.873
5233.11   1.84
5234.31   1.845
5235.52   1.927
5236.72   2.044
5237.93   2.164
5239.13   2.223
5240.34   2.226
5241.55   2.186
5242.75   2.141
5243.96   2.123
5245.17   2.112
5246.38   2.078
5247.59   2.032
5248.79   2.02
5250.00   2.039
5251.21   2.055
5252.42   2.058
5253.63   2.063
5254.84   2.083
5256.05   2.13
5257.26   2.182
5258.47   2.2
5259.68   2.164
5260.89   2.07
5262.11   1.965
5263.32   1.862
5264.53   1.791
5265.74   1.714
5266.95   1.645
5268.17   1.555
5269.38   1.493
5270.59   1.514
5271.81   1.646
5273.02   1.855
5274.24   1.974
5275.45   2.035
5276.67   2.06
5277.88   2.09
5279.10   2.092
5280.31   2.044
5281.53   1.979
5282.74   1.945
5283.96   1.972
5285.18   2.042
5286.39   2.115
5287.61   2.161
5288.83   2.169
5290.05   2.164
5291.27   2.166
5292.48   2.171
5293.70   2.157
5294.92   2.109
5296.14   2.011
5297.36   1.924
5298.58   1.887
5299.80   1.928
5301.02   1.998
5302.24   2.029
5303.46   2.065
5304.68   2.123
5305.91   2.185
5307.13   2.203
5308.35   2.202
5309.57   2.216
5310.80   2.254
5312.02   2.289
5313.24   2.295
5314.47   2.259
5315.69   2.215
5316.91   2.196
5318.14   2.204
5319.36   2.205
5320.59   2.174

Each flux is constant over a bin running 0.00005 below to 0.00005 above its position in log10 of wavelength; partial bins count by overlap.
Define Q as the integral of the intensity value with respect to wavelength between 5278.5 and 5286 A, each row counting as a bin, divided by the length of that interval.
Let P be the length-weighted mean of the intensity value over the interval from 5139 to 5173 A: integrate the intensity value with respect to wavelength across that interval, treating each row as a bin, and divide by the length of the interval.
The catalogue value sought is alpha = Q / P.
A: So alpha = 1.26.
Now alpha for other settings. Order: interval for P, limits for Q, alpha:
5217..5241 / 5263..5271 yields 0.83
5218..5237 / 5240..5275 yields 1.01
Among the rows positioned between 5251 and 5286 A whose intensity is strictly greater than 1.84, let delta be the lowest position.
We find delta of 5251.21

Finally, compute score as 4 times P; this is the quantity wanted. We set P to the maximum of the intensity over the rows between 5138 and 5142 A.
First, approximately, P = 1.686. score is 6.7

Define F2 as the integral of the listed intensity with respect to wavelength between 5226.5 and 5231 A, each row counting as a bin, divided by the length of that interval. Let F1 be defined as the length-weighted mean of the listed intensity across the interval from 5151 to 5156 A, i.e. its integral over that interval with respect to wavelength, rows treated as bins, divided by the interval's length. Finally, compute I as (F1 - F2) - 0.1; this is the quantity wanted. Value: -0.2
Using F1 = 1.68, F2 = 1.78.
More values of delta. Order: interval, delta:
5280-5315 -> 5280.31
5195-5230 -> 5198.28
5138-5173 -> 5157.74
